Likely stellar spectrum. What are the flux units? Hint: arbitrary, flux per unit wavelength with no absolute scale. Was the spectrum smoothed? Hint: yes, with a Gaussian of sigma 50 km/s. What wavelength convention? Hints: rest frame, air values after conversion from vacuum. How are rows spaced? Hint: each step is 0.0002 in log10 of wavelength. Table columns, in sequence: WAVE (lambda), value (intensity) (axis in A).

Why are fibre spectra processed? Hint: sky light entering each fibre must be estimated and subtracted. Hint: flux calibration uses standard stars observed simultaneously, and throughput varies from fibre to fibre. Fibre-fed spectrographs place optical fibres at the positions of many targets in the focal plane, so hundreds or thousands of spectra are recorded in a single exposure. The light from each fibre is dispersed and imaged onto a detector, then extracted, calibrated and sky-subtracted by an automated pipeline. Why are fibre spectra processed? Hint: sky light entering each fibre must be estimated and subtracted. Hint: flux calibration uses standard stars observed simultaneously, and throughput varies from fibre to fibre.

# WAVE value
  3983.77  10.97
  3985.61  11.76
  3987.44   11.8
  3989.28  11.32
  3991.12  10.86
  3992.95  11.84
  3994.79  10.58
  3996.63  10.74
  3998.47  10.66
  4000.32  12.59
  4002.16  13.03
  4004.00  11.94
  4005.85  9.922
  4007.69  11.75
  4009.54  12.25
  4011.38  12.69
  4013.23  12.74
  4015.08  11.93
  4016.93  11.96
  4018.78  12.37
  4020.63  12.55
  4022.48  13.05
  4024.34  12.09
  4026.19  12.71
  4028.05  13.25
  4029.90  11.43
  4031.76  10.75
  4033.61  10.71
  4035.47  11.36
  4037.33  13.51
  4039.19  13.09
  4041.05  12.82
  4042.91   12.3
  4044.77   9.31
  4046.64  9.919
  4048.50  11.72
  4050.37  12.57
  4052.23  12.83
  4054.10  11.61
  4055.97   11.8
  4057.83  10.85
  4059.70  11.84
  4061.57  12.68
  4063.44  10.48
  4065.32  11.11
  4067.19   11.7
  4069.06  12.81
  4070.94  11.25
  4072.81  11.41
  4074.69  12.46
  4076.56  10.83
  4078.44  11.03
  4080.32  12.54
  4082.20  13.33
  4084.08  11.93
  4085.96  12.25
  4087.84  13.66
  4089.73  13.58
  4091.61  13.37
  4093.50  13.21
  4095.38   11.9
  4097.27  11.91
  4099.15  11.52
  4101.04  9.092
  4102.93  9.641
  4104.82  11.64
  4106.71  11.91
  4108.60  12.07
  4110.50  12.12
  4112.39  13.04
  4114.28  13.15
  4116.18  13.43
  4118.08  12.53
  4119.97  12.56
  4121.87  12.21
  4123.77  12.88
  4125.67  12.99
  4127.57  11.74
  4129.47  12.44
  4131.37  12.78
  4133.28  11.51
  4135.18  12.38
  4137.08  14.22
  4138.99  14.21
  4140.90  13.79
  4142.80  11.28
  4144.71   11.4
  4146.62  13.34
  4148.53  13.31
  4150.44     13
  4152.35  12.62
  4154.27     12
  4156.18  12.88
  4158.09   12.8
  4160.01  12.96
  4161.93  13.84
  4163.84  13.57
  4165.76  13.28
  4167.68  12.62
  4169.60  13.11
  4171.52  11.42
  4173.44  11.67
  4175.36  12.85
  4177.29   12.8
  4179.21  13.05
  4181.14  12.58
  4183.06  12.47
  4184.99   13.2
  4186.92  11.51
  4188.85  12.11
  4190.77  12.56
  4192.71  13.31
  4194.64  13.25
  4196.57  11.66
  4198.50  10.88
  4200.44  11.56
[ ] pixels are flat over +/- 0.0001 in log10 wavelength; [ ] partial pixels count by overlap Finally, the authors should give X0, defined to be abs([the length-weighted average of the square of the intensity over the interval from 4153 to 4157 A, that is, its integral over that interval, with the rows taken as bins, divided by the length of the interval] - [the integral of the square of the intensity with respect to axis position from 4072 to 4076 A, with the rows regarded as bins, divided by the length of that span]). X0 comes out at 14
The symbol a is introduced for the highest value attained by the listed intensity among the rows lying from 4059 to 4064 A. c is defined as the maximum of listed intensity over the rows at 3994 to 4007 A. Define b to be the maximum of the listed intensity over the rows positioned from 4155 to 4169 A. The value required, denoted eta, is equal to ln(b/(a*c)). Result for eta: -2.48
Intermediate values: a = 12.68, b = 13.84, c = 13.03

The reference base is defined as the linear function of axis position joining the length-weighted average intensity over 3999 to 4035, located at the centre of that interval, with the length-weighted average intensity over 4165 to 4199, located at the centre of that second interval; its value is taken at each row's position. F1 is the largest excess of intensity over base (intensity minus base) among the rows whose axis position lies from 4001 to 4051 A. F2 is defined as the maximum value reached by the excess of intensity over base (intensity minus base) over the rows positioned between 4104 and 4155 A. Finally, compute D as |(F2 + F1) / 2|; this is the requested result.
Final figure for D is 1.624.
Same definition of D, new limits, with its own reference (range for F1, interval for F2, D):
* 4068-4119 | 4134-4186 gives 1.636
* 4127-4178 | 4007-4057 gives 1.624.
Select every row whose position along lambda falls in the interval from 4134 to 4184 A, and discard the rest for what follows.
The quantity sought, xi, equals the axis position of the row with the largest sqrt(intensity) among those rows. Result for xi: 4137.08 A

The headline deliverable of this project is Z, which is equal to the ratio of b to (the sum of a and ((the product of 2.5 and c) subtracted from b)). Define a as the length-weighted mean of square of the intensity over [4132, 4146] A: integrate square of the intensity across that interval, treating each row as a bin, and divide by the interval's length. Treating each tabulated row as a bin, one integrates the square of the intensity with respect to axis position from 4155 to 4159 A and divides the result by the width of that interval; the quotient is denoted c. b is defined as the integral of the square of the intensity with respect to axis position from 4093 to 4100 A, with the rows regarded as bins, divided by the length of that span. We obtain -1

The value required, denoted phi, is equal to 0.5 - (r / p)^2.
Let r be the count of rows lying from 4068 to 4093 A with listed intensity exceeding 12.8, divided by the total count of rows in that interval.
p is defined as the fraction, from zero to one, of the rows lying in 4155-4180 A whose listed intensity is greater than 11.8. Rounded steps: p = 0.85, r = 0.38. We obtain 0.293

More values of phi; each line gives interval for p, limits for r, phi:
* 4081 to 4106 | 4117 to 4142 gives 0.191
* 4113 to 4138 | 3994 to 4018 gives 0.492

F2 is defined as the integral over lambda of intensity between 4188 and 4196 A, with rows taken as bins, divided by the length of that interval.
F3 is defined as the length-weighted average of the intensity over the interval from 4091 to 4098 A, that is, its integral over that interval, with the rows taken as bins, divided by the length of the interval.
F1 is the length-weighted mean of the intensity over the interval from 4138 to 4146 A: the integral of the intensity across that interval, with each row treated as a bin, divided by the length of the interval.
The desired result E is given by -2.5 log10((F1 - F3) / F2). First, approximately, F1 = 12.7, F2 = 12.8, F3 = 12.6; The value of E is 5.0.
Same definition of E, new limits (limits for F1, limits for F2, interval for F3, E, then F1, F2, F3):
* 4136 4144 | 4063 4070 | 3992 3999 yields 1.7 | 13.3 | 11.6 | 11.0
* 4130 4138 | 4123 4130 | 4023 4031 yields 3.9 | 12.7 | 12.5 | 12.4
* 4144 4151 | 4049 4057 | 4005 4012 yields 2.6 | 12.8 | 12.2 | 11.6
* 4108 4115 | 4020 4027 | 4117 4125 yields 6.5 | 12.6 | 12.6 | 12.6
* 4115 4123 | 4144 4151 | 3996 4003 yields 2.9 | 12.7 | 12.8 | 11.8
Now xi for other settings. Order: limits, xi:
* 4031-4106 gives 4087.84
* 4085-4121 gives 4087.84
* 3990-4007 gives 4002.16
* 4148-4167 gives 4161.93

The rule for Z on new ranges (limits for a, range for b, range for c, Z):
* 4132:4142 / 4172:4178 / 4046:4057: -7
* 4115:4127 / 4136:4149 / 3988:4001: 9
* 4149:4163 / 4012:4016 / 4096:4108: 12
